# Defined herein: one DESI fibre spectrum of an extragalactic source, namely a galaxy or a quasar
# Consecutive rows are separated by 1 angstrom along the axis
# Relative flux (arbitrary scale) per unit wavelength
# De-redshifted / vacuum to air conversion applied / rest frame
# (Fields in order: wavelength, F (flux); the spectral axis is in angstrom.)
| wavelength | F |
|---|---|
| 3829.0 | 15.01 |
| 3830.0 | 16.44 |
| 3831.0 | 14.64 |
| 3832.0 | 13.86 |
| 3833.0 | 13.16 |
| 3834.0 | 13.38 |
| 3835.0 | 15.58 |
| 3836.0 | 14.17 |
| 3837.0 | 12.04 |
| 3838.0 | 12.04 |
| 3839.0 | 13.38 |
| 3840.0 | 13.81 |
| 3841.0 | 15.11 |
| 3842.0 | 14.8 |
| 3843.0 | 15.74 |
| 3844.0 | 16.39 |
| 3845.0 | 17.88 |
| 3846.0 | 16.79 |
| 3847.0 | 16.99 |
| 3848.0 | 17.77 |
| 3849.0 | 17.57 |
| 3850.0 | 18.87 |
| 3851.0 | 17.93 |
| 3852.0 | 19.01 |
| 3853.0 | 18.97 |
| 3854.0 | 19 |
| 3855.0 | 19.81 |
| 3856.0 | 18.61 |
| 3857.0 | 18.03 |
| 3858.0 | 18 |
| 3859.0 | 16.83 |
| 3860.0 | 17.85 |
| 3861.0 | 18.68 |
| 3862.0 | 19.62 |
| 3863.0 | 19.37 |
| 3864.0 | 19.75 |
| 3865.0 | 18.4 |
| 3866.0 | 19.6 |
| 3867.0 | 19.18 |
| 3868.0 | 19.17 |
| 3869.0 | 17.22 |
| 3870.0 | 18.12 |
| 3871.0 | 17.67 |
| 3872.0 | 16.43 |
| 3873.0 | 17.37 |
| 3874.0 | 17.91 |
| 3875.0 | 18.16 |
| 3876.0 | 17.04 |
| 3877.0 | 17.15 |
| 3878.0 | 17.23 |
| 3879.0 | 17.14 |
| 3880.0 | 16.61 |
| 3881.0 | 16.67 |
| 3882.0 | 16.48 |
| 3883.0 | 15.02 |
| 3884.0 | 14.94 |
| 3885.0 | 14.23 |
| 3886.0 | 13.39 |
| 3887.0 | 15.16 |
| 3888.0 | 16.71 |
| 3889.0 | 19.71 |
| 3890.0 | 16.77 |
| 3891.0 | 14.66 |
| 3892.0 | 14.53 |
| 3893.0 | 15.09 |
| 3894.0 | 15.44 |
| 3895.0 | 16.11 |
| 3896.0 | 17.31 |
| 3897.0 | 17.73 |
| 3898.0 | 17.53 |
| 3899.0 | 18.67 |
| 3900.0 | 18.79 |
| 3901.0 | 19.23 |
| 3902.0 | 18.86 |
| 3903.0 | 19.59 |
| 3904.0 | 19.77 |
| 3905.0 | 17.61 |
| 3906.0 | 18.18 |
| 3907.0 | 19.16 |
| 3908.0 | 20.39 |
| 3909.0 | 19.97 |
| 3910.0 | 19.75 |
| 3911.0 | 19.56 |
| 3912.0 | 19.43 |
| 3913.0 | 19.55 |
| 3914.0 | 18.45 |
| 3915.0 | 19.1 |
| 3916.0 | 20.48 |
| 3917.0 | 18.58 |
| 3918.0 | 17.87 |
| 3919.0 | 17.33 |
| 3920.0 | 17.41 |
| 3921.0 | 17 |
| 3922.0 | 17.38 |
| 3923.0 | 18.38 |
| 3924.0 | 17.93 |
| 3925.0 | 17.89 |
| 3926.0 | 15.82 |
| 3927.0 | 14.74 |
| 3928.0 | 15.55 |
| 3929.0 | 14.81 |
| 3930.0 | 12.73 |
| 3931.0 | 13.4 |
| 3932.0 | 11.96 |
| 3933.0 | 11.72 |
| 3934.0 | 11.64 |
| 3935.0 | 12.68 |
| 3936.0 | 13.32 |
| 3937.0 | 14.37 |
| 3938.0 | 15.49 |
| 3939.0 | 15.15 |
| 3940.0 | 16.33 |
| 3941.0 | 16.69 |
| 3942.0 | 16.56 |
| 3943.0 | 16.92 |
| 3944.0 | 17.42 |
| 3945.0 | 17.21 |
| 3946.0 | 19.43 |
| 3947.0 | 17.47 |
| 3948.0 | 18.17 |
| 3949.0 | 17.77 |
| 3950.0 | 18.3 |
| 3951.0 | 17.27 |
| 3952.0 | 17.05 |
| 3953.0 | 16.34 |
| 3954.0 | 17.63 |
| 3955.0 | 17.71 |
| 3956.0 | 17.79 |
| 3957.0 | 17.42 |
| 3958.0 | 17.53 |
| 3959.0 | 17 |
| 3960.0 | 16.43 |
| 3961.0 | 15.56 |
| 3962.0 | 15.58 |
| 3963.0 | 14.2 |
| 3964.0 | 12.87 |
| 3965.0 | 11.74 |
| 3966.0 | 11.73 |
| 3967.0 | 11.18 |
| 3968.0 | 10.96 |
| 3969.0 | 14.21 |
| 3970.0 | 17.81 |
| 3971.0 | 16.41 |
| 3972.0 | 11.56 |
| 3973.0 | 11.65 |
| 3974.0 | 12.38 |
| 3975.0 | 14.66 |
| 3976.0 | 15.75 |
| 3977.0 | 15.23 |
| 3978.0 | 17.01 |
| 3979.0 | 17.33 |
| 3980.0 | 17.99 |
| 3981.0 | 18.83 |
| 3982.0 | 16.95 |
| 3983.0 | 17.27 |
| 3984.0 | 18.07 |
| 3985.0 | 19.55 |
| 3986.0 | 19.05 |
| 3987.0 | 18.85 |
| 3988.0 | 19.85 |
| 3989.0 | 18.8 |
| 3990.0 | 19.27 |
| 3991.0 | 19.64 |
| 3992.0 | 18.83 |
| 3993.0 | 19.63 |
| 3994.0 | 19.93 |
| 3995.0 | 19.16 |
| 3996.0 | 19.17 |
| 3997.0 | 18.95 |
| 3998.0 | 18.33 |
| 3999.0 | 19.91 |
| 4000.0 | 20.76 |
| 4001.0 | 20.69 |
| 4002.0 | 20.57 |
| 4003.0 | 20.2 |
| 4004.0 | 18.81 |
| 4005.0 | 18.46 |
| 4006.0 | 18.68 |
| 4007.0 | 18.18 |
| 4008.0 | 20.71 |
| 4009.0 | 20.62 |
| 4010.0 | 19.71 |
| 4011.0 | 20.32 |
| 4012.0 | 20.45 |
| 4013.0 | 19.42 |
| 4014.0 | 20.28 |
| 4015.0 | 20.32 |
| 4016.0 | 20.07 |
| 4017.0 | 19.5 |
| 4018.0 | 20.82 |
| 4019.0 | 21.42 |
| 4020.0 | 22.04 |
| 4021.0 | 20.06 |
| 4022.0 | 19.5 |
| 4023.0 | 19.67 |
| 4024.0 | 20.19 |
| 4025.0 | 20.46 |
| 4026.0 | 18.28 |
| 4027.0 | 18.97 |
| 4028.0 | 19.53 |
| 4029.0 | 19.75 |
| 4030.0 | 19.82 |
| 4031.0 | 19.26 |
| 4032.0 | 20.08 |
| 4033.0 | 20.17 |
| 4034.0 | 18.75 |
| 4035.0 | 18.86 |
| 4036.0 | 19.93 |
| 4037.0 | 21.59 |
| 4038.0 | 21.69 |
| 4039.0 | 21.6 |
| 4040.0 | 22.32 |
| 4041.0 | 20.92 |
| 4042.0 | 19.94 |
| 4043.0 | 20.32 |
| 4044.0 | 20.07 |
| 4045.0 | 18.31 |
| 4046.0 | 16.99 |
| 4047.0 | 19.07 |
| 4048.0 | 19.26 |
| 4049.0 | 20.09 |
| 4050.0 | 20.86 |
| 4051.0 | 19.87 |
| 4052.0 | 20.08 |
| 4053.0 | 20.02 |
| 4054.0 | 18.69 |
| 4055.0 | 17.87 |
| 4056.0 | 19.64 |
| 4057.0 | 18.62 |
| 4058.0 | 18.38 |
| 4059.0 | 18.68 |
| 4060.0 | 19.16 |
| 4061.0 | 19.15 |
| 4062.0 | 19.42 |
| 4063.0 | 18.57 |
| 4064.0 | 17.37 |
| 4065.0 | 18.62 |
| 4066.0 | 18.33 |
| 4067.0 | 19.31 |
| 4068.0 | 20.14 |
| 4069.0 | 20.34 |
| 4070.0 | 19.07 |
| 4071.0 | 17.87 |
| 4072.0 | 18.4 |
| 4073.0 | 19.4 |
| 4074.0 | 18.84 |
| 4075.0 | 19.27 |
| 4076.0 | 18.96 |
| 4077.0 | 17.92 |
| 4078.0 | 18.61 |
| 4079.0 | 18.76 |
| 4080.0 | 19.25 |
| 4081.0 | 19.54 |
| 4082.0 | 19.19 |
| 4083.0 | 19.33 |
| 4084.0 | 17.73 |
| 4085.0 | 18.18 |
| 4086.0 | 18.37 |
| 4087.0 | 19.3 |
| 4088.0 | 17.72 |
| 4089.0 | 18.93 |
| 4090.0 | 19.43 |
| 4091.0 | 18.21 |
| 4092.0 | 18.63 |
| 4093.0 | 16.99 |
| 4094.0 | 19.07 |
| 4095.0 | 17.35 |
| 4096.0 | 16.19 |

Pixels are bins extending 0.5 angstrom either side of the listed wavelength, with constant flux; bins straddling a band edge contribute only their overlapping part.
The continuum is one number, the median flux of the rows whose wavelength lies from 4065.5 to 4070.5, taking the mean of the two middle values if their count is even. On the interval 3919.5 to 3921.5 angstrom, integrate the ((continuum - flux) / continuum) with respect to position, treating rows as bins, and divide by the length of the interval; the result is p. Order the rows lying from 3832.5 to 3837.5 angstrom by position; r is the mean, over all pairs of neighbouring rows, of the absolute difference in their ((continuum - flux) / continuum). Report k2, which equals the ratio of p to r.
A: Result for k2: 1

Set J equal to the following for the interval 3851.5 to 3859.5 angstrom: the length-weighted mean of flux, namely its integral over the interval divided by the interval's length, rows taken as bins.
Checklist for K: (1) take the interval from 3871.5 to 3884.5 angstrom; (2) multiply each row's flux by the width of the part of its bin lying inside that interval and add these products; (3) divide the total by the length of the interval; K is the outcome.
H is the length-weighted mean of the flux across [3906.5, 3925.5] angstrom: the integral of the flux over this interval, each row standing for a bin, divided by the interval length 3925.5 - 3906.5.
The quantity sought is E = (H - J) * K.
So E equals 3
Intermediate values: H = 18.7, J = 18.5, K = 17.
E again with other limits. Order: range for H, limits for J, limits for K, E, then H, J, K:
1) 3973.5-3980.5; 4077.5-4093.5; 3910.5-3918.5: -55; 15.8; 18.6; 19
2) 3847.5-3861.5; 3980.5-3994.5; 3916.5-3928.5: -9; 18.4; 18.9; 17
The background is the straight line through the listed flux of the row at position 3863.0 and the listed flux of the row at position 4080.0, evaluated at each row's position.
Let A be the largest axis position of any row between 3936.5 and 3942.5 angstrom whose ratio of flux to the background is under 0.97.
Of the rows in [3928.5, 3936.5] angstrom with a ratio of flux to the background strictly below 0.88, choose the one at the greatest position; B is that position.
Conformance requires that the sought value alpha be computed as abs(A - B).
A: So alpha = 6 angstrom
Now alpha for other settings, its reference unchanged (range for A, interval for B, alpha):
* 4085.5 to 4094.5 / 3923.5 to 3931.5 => 162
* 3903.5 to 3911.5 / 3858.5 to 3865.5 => 47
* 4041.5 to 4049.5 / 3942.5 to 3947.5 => 103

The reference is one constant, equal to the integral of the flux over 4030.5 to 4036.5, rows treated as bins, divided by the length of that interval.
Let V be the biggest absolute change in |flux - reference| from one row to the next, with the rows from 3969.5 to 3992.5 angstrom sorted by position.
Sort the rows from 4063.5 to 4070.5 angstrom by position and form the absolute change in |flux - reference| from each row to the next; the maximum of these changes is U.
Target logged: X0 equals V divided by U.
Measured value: 3.88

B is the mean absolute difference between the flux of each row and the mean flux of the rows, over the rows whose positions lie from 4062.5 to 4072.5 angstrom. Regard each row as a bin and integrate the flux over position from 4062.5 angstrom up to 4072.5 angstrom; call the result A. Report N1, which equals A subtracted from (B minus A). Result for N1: -375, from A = 188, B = 0.7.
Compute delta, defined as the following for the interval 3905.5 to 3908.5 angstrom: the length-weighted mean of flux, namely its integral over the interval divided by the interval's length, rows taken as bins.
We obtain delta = 19.2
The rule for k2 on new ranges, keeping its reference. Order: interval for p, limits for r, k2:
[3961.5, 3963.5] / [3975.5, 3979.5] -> 5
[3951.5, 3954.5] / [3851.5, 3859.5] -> 4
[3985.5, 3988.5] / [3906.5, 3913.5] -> 0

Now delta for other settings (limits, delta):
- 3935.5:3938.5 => 14.4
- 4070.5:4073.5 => 18.6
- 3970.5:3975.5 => 13.3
